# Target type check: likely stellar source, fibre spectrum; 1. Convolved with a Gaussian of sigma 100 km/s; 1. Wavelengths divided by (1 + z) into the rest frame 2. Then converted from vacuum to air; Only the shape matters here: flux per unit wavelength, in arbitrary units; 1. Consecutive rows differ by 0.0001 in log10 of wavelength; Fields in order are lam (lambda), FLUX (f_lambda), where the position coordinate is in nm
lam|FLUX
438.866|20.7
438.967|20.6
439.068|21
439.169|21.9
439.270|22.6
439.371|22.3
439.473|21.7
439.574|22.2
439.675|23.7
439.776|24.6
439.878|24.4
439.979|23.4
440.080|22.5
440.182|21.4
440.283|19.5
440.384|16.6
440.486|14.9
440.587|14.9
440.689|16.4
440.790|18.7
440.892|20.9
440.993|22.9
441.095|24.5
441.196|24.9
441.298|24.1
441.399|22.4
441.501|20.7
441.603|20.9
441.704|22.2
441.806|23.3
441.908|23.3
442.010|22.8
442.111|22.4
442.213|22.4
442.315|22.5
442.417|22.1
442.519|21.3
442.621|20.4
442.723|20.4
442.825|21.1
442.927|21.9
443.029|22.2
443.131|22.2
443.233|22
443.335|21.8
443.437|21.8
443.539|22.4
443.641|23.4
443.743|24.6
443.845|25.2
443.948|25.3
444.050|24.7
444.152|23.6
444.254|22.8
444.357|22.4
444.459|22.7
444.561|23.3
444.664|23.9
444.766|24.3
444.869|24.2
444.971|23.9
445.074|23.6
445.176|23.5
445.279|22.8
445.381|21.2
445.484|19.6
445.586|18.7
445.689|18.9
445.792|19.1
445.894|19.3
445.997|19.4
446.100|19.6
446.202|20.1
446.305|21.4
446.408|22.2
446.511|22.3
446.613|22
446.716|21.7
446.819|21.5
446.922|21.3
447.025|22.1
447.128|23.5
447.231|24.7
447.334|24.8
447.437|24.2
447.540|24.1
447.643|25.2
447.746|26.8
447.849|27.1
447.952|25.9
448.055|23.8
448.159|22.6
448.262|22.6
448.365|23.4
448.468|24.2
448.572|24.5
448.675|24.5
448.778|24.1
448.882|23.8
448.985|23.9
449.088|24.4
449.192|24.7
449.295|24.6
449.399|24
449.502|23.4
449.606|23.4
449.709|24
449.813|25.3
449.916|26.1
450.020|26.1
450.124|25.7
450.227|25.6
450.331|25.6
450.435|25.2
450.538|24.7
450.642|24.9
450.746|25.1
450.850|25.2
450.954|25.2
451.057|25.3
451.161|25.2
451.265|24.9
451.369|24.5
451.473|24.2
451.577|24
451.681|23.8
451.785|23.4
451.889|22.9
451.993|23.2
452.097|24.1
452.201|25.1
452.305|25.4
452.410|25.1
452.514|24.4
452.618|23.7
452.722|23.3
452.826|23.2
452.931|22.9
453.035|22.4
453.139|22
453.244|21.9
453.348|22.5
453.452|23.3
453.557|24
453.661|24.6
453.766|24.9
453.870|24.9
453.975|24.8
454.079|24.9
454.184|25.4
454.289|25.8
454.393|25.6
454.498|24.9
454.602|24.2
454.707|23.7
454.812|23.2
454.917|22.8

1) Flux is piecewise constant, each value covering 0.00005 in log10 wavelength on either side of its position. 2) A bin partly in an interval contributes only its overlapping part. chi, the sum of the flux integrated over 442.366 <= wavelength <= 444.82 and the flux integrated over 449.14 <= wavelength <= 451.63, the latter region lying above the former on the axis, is 118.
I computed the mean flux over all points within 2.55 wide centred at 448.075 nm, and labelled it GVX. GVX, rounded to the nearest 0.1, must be 24.1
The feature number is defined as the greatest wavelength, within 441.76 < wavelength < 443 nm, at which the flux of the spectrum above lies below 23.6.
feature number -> 442.927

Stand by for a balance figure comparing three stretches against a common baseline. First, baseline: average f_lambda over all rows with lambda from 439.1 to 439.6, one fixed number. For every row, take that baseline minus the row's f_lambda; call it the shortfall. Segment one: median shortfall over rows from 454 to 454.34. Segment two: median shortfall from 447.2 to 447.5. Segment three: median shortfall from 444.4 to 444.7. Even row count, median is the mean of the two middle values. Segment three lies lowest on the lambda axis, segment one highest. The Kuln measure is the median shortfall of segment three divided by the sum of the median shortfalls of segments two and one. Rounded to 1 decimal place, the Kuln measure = 0.2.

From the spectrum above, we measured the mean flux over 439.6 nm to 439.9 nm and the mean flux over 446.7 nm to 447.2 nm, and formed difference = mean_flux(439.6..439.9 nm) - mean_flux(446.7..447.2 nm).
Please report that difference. 2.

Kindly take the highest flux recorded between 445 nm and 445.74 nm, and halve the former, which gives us 11.8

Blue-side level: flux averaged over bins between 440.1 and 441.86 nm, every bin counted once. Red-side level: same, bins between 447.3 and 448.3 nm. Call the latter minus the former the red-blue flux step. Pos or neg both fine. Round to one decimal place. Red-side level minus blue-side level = 4.2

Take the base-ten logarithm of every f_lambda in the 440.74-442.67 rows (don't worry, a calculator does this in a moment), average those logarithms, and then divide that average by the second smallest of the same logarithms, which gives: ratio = 1.03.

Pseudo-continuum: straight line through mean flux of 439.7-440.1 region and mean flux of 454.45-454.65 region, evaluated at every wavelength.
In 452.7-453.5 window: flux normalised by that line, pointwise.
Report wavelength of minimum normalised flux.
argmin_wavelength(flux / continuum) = 453.244 nm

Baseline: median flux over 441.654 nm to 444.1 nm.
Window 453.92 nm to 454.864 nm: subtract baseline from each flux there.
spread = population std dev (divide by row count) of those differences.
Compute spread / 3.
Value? 0.27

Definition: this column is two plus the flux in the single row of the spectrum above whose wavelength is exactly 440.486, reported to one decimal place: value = 16.9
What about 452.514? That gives 26.4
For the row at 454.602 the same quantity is 26.2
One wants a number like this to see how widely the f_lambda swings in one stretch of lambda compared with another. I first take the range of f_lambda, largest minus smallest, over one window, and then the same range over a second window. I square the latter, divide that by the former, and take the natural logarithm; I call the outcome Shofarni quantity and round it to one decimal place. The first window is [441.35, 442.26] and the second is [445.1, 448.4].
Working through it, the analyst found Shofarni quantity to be 3.3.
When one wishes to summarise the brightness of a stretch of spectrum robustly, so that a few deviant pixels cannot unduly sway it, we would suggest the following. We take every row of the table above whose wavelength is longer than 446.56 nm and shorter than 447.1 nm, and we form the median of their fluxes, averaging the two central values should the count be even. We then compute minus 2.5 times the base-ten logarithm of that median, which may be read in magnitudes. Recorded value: -3.34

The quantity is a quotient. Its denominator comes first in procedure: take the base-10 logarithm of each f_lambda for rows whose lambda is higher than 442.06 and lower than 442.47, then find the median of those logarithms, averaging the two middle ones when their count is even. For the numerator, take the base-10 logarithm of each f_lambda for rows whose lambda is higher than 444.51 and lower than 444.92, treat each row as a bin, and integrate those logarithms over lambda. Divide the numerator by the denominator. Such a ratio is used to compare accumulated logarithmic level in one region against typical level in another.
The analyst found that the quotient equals 0.418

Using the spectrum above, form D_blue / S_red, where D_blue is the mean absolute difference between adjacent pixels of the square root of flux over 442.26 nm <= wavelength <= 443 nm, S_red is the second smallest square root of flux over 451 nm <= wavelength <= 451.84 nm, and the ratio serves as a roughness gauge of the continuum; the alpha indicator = 0.013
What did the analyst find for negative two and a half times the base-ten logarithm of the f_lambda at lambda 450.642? -3.49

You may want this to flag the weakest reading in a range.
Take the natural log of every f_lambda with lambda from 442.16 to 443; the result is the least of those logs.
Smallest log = 3.02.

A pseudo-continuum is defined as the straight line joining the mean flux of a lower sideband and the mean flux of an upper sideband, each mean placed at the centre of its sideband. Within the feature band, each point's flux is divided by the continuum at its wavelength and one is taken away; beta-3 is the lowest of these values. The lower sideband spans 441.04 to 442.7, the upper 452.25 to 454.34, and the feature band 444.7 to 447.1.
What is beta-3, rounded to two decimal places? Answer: -0.19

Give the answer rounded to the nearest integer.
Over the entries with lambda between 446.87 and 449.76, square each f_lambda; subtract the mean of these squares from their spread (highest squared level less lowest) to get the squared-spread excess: -303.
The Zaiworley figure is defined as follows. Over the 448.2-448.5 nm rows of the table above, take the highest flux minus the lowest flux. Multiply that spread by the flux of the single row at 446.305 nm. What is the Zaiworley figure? 34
